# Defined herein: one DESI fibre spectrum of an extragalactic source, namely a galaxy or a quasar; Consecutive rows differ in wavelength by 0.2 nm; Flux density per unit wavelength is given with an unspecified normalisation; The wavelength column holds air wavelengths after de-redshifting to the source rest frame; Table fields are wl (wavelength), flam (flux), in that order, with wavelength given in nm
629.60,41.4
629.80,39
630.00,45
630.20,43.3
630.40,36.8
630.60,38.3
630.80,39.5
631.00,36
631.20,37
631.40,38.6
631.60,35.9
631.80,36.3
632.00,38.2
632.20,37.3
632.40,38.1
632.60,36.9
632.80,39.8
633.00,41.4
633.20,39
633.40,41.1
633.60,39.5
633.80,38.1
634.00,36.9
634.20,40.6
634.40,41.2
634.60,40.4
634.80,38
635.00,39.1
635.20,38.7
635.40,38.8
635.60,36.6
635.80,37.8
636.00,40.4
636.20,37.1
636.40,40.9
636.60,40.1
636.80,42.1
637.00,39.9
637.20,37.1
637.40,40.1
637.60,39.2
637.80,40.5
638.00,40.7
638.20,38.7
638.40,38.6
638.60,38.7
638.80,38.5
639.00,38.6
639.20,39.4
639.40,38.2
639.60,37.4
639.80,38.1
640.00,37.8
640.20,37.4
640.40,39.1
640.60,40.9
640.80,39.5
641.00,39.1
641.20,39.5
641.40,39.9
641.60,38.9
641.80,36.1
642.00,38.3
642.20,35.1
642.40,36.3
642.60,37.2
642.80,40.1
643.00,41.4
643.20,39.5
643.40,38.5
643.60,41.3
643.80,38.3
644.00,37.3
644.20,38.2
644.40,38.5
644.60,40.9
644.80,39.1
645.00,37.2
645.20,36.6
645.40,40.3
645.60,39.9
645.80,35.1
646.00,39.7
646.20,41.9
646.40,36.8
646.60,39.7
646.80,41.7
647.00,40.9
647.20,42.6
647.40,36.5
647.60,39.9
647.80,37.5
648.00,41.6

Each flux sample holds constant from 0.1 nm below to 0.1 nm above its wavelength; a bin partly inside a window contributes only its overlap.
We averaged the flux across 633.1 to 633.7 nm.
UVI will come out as 39.9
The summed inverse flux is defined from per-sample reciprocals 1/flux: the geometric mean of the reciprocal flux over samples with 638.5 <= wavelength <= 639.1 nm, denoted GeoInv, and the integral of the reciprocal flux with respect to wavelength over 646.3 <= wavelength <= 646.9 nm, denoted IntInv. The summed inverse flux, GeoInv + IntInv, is 0.0412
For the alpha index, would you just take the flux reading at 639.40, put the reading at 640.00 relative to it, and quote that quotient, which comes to 0.99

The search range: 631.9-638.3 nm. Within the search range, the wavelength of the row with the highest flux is 636.80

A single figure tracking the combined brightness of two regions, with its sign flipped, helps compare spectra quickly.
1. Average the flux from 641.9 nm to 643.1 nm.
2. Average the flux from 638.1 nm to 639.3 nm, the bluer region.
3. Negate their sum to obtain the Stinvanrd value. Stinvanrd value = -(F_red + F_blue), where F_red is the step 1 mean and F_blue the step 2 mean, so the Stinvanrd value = -76.8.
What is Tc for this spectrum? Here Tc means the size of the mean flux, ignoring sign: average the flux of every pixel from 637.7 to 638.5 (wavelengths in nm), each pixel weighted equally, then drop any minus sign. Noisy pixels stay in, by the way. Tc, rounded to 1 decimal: 39.6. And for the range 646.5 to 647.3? 41.2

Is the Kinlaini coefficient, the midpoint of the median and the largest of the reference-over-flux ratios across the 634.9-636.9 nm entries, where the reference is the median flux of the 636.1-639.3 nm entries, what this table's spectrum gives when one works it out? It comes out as 1.04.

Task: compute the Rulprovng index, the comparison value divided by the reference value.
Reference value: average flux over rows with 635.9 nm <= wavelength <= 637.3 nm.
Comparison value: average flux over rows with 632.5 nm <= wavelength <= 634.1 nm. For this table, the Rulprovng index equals 0.99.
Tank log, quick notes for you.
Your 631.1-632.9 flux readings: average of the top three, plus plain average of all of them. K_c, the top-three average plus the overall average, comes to 76.4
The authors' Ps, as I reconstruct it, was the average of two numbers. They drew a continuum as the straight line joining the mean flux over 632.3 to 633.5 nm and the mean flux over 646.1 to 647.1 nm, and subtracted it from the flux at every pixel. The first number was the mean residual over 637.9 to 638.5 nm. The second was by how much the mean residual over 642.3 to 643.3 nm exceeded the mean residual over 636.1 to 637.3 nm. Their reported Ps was -0.7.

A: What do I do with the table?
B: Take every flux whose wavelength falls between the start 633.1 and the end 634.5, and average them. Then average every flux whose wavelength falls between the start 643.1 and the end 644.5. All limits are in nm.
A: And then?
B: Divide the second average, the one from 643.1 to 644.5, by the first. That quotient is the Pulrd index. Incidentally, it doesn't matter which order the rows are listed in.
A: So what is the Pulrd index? 0.98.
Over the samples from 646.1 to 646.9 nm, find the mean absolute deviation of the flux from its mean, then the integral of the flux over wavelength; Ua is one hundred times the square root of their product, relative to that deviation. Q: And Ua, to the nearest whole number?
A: 425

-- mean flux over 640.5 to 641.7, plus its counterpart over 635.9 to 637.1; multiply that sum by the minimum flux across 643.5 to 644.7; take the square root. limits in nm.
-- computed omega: 54.5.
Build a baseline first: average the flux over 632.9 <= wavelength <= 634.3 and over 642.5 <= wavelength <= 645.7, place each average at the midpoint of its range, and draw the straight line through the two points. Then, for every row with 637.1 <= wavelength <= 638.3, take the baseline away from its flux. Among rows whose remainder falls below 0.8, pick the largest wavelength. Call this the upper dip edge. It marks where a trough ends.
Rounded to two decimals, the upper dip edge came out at 638.20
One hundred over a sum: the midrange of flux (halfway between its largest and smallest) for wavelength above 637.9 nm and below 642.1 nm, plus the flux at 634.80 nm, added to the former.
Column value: 1.31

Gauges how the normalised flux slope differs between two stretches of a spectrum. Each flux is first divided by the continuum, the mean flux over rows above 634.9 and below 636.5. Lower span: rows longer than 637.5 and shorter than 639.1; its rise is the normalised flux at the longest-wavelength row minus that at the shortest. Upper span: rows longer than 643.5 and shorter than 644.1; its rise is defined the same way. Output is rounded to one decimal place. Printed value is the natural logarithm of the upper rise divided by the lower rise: 1.9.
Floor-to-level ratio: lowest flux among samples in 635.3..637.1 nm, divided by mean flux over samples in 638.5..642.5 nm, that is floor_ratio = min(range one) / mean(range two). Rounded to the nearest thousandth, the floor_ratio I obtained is 0.955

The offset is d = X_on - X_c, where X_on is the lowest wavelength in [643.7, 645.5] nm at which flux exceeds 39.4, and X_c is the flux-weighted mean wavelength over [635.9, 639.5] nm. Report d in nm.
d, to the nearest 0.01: 6.91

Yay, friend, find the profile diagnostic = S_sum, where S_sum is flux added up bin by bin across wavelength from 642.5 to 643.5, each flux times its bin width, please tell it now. 39.3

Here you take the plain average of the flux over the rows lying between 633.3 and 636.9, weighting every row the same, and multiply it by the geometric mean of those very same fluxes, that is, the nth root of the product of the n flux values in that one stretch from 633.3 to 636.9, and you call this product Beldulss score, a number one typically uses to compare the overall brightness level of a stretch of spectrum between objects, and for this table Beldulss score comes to 1543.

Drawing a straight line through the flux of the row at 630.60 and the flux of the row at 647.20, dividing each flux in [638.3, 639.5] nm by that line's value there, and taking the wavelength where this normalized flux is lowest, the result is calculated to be 639.40 nm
